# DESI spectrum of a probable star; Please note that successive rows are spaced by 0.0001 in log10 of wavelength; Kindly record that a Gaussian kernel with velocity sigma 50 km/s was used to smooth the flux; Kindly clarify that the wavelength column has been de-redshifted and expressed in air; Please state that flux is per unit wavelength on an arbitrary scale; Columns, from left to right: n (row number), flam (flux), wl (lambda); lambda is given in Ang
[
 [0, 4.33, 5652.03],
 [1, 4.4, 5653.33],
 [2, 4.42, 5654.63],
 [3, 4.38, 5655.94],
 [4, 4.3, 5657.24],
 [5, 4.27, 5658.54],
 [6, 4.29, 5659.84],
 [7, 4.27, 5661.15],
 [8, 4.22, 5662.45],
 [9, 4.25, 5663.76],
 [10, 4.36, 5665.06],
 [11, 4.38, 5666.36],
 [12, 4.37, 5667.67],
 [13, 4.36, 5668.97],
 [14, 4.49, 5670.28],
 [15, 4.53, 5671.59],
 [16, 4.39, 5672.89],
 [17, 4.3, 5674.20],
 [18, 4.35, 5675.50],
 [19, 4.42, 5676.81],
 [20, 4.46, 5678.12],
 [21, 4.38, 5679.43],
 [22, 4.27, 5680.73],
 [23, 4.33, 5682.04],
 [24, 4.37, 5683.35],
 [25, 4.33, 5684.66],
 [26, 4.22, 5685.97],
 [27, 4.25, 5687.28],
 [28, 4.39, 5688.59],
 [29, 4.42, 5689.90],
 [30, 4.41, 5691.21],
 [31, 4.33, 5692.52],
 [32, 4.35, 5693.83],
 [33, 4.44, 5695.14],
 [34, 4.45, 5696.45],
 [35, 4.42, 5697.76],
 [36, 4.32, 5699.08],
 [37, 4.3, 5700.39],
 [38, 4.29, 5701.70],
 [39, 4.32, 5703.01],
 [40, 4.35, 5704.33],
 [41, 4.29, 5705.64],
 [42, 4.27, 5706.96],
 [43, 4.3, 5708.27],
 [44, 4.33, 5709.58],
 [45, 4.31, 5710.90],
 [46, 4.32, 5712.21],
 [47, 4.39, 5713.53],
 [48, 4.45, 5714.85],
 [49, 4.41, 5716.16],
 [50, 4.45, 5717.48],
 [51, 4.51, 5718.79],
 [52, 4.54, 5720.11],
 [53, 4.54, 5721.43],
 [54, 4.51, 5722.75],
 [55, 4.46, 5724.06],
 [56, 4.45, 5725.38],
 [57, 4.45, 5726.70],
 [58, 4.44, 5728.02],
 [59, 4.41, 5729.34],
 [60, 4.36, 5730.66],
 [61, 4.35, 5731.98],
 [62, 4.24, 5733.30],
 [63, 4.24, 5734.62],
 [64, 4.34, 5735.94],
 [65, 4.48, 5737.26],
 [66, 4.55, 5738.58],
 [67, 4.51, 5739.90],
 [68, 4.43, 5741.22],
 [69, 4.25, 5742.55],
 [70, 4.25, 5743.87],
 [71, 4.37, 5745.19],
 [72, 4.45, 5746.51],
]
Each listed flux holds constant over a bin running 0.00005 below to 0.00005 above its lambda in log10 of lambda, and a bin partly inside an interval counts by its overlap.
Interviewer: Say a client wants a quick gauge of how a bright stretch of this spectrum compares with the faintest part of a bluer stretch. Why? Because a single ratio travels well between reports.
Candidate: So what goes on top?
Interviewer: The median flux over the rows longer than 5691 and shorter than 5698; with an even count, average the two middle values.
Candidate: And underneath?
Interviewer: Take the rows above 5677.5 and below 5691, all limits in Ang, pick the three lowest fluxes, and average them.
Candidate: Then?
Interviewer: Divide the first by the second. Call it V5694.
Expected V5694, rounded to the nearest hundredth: 1.04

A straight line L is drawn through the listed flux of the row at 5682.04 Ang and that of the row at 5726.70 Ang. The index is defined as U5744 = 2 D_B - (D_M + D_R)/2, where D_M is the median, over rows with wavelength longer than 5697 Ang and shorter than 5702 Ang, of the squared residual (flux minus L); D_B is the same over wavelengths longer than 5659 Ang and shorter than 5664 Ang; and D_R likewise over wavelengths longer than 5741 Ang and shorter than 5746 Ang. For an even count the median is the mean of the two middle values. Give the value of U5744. -0.020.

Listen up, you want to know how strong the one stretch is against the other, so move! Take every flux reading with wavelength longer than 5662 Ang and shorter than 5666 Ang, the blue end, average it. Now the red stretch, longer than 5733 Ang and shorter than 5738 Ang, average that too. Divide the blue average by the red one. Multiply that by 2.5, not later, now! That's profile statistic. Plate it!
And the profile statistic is 2.47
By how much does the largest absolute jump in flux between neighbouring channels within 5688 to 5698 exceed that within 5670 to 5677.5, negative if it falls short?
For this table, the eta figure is -0.050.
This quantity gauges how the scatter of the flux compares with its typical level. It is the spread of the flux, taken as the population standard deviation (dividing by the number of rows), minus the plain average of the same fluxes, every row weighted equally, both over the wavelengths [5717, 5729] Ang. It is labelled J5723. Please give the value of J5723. -4.44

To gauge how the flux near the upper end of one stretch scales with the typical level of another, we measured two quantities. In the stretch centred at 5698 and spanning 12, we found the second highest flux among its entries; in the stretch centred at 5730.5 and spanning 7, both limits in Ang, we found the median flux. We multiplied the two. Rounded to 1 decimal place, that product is 19.4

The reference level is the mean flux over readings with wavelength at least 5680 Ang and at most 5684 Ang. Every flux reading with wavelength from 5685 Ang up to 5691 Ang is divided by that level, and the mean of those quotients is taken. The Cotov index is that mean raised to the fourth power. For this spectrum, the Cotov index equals 1.00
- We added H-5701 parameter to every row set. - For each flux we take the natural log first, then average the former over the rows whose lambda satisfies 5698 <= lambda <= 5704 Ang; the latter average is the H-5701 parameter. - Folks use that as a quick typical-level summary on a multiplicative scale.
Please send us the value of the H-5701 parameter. 1.46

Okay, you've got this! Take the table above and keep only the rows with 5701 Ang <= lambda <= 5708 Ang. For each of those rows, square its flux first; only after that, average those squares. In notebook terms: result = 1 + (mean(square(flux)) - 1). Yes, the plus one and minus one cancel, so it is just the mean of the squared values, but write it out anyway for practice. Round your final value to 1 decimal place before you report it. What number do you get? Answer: 18.5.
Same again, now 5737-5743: 19.8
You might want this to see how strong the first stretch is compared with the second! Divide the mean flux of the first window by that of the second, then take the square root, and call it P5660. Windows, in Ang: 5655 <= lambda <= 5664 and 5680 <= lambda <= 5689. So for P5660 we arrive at 0.997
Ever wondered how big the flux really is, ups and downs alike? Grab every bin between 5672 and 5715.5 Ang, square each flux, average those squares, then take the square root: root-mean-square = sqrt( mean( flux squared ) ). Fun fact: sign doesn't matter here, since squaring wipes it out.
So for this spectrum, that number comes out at 4.35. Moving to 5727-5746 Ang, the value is 4.37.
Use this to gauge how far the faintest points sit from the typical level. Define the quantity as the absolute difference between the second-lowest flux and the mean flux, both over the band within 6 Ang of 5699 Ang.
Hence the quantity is 0.060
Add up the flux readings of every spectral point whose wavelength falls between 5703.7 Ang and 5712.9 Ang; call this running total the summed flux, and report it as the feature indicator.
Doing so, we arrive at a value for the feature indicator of 30.2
